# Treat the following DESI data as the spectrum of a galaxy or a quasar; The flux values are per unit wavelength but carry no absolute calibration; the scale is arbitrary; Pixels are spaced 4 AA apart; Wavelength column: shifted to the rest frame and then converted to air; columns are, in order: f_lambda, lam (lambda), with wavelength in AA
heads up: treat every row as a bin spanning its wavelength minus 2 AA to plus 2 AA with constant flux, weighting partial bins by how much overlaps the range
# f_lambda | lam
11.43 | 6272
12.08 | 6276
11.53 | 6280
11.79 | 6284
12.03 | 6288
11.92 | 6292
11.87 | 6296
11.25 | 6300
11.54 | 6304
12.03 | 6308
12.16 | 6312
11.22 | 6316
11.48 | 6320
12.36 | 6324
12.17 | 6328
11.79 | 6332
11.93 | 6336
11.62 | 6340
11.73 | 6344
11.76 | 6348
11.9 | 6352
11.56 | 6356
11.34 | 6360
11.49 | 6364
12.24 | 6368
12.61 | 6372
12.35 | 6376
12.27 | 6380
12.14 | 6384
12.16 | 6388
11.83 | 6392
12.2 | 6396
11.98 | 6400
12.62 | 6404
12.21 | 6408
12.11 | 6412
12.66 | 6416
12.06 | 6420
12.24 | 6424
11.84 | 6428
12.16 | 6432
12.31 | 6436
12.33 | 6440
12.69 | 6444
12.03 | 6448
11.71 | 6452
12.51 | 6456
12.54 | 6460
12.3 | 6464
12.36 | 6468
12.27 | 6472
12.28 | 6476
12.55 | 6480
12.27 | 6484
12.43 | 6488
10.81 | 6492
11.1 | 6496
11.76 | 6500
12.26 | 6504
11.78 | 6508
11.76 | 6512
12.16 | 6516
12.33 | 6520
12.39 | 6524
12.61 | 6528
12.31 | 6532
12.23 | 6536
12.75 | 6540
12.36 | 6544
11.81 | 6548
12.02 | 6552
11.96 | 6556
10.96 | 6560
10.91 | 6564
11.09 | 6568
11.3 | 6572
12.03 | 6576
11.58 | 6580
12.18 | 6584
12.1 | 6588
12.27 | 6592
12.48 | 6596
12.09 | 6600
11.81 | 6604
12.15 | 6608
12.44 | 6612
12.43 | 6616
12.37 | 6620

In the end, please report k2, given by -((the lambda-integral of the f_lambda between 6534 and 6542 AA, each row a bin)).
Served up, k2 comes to -100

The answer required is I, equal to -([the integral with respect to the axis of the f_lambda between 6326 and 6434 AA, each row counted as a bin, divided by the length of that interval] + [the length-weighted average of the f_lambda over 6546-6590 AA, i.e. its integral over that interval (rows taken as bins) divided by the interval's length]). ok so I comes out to -23.7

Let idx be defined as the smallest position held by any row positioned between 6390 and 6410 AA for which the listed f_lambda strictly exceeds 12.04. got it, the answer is 6396 AA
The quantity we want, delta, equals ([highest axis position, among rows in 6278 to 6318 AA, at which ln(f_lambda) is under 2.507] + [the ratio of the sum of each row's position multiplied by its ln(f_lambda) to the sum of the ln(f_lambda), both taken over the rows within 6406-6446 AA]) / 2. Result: 6371.0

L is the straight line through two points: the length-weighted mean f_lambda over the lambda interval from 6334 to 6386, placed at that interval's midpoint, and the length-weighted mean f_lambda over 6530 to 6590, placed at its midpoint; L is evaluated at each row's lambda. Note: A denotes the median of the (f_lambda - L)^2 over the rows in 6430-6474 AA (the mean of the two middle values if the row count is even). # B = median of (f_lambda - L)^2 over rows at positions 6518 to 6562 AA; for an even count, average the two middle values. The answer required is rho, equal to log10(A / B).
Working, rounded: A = 0.18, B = 0.23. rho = -0.1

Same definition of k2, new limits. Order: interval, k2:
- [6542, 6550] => -97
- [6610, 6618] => -99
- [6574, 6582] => -94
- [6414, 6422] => -99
